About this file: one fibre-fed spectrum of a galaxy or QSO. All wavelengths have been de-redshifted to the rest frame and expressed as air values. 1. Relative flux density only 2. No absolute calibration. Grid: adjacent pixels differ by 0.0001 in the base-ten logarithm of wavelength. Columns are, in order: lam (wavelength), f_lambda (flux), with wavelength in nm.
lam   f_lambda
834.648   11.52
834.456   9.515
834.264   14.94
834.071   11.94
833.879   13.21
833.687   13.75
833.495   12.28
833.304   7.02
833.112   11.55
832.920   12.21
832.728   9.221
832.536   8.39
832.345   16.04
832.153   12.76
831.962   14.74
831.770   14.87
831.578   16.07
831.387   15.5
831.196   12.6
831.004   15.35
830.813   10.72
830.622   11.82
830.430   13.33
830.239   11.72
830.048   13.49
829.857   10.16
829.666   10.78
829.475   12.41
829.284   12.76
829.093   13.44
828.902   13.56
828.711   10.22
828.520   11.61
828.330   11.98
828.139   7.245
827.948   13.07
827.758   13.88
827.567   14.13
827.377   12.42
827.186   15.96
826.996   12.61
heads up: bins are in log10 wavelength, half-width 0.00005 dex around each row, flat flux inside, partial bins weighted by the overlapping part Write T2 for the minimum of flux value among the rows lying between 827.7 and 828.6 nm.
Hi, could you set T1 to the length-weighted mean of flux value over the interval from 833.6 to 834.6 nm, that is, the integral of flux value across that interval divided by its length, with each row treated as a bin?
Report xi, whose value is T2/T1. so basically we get 0.58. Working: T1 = 12.6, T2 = 7.245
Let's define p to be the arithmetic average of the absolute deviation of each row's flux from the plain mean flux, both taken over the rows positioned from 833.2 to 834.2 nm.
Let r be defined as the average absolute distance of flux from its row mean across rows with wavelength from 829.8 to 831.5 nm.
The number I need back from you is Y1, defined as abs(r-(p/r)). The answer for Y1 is 0.25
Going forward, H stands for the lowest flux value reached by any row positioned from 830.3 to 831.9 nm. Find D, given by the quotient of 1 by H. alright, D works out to 0.09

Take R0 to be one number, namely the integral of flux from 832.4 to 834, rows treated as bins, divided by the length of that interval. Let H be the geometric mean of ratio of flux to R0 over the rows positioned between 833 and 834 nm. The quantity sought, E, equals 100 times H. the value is 101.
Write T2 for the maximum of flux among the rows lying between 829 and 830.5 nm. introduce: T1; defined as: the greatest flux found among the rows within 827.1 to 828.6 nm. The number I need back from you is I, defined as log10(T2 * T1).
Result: 2.33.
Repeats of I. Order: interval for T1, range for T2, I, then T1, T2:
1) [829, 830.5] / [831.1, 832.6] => 2.34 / 13.49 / 16.07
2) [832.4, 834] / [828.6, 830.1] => 2.27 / 13.75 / 13.56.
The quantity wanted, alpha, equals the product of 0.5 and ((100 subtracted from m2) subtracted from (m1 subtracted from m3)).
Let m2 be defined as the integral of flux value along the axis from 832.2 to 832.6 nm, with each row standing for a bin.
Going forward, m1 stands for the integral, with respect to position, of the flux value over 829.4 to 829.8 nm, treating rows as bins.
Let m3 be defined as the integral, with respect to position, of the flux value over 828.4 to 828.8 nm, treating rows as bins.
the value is 47.4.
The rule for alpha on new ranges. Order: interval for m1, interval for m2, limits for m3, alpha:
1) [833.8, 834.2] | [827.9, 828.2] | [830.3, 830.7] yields 48.5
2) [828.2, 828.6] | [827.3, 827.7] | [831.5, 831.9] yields 48.1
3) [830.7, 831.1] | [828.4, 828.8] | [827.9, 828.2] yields 46.7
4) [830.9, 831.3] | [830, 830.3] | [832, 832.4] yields 48.2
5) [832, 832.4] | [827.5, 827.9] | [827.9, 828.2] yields 45.9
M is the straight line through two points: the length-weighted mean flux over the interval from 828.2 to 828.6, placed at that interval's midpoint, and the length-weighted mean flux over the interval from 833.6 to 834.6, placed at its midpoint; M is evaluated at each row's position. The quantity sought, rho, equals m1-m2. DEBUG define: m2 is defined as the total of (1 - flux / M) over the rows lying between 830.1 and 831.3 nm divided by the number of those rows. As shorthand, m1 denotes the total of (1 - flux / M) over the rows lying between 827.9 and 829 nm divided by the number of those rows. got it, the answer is 0.07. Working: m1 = 0.01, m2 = -0.058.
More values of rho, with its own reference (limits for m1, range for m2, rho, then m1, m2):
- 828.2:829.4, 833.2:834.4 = -0.09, -0.07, 0.028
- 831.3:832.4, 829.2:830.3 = -0.22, -0.24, -0.016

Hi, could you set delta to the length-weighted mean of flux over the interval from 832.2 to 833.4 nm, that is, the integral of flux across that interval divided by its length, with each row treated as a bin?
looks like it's 10.8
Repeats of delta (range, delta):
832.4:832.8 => 9.5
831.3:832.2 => 14.9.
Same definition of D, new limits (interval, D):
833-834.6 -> 0.14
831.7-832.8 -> 0.12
